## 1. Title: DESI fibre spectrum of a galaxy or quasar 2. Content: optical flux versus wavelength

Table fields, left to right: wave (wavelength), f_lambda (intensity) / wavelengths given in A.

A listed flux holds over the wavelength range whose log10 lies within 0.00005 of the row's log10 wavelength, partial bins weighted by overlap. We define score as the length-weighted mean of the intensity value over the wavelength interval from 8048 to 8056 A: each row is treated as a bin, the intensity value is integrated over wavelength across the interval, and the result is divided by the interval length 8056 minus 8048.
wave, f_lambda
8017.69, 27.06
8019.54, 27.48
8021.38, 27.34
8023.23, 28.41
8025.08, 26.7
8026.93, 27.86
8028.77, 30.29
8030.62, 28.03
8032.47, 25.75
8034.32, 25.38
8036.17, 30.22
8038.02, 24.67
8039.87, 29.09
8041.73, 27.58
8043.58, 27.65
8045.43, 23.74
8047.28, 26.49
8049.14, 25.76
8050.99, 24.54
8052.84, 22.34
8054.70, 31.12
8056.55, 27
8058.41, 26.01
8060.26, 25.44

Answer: 26.0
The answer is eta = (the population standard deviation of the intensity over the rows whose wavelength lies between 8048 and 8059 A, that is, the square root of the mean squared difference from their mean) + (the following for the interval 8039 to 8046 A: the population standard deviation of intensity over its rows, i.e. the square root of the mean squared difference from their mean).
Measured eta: 4.7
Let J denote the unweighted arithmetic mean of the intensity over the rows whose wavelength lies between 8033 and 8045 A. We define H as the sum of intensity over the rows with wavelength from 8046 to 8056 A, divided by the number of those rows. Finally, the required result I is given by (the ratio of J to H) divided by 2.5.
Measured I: 0.421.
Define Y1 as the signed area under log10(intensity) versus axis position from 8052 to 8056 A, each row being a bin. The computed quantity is 5.69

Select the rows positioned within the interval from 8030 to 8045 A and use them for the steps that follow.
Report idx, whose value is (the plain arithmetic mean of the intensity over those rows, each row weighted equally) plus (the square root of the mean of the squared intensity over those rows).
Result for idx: 54.7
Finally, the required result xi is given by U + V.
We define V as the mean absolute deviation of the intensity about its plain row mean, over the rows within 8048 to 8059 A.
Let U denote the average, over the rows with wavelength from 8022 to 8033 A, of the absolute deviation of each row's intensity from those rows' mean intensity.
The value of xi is 3.03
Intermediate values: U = 1.1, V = 2.0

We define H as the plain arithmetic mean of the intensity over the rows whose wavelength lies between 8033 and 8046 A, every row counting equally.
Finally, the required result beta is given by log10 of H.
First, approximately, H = 26.9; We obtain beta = 1.43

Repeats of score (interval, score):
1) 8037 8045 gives 27.1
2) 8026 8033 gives 28.1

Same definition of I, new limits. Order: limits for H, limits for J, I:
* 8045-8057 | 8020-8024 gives 0.431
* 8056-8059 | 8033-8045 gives 0.414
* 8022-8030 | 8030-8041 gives 0.384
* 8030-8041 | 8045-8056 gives 0.378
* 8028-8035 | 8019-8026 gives 0.402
